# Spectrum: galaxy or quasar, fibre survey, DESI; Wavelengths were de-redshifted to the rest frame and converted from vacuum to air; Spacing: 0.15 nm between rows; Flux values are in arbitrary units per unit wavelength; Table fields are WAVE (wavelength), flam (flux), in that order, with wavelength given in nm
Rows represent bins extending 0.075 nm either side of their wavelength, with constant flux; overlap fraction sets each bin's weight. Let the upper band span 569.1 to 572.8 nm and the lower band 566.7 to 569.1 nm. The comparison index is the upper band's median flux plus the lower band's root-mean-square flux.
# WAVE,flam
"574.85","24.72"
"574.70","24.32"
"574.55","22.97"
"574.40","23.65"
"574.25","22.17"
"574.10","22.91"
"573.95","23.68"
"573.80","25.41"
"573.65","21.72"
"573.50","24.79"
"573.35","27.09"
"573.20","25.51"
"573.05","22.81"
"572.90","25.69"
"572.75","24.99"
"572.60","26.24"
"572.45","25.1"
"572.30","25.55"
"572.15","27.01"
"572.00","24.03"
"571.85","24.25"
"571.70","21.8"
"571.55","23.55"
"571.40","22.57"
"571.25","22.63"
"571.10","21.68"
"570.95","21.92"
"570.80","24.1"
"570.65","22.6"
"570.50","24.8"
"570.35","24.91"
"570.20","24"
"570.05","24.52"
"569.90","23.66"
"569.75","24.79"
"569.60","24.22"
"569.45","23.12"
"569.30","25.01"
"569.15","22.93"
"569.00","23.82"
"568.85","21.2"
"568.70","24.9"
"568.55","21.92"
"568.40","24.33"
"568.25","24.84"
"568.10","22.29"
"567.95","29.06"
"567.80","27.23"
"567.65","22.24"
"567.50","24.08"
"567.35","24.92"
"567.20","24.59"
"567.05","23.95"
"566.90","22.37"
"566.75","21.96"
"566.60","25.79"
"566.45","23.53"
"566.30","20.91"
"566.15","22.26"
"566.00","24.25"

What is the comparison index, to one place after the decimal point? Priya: 48.2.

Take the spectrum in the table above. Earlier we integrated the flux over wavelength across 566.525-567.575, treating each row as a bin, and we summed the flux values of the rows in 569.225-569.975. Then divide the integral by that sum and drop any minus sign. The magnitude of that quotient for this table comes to 0.208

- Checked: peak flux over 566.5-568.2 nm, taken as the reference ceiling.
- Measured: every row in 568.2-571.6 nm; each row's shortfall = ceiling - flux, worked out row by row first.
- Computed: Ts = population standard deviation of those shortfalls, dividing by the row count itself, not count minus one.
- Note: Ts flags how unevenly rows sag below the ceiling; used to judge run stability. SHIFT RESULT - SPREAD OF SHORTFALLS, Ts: 1.2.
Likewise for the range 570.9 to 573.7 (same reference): 1.8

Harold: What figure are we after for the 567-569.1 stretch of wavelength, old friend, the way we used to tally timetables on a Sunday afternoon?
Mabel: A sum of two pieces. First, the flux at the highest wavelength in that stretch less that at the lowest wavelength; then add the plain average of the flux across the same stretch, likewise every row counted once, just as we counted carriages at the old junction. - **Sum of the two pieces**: 24.1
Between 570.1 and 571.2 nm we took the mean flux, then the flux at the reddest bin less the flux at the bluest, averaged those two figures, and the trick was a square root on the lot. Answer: 3.25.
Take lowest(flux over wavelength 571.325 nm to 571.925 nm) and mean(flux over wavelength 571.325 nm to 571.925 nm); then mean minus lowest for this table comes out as 1.2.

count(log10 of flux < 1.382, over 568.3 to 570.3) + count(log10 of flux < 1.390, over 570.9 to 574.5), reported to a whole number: 21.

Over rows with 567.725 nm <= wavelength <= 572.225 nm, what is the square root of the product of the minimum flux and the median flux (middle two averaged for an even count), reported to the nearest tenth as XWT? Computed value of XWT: 22.6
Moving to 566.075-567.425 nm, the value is 22.2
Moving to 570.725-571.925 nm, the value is 22.1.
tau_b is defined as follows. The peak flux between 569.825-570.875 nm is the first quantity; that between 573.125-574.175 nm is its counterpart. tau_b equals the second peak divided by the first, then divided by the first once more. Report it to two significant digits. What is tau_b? 0.044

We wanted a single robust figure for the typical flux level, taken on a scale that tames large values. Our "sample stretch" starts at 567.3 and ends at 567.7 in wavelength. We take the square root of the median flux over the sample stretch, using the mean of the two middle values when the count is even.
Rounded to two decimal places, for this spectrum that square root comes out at 4.91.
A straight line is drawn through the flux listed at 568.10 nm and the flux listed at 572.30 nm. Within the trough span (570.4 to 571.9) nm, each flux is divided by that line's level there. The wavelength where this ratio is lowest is 571.70 nm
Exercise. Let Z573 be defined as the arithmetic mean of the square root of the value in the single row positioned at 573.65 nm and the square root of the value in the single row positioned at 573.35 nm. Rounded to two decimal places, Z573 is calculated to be 4.93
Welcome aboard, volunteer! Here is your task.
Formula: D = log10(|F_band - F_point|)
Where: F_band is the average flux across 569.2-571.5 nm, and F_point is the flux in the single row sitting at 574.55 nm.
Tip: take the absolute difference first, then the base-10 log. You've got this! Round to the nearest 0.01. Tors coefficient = -0.18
